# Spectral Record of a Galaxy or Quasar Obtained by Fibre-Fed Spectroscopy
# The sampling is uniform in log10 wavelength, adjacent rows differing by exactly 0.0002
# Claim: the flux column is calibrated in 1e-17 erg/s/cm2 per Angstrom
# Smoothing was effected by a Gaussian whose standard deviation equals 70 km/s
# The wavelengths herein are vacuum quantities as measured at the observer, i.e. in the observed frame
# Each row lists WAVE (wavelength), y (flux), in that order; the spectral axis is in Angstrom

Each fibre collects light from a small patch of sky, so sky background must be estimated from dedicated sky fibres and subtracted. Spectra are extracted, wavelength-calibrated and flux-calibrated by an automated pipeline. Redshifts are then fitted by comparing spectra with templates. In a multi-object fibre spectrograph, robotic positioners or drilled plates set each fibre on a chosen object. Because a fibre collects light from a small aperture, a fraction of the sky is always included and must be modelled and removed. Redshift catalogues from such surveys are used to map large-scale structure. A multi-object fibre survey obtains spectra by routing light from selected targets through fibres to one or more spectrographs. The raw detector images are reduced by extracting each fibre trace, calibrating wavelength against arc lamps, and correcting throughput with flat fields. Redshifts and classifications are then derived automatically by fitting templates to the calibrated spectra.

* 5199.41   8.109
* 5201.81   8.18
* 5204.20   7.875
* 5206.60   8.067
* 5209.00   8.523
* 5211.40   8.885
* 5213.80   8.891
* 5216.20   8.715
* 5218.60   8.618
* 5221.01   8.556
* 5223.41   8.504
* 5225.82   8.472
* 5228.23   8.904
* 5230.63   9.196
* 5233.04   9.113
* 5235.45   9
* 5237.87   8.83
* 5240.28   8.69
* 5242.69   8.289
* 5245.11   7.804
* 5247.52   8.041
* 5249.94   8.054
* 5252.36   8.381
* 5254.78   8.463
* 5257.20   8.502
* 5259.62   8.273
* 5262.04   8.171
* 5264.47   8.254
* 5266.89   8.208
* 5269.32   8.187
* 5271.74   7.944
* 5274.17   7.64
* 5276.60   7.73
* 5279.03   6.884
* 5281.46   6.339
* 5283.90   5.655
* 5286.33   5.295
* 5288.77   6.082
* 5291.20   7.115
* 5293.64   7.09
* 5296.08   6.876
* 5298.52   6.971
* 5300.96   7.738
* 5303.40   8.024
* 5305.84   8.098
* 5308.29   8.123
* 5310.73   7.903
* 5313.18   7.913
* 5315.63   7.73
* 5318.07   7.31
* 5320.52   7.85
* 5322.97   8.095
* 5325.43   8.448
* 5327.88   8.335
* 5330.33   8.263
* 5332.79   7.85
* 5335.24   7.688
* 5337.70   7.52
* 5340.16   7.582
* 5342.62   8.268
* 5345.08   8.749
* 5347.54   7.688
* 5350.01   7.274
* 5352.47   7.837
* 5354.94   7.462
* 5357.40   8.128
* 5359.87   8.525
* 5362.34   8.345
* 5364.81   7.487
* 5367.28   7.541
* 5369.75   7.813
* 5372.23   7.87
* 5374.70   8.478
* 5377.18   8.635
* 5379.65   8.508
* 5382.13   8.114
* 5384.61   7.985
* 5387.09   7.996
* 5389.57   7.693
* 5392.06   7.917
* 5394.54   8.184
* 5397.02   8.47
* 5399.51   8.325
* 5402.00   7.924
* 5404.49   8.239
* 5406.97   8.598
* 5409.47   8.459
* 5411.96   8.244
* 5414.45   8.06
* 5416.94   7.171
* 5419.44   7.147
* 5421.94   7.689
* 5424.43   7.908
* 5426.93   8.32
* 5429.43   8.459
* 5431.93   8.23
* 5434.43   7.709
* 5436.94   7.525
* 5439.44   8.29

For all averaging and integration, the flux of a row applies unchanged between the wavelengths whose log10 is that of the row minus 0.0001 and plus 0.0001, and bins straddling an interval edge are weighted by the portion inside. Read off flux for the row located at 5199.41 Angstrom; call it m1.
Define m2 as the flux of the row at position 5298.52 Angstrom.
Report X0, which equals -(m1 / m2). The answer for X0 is -1.16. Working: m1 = 8.109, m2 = 6.971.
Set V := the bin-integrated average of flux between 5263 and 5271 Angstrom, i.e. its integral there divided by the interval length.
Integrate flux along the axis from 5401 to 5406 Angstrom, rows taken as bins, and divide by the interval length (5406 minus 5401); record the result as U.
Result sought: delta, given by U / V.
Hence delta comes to 0.99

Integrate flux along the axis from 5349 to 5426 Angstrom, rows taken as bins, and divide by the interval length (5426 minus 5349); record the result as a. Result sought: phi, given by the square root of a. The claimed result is 2.83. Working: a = 8.00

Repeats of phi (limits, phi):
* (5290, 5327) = 2.77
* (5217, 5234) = 2.96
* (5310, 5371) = 2.81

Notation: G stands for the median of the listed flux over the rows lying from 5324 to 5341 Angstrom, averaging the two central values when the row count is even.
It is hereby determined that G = 7.85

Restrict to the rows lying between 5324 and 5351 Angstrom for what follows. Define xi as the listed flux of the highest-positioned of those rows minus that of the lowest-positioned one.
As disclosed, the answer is -1.2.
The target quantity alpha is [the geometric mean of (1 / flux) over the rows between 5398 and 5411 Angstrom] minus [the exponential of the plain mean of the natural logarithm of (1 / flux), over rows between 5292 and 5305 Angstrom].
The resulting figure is -0.02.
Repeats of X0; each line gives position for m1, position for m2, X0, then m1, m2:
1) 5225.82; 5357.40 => -1.04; 8.472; 8.128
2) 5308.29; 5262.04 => -0.99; 8.123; 8.171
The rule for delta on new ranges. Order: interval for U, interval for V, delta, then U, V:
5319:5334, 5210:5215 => 0.92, 8.12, 8.87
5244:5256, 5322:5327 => 0.99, 8.15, 8.28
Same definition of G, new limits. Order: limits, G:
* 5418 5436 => 7.91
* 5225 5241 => 8.90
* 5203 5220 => 8.62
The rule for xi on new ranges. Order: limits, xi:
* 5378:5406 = -0.3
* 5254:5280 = -1.6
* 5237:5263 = -0.7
